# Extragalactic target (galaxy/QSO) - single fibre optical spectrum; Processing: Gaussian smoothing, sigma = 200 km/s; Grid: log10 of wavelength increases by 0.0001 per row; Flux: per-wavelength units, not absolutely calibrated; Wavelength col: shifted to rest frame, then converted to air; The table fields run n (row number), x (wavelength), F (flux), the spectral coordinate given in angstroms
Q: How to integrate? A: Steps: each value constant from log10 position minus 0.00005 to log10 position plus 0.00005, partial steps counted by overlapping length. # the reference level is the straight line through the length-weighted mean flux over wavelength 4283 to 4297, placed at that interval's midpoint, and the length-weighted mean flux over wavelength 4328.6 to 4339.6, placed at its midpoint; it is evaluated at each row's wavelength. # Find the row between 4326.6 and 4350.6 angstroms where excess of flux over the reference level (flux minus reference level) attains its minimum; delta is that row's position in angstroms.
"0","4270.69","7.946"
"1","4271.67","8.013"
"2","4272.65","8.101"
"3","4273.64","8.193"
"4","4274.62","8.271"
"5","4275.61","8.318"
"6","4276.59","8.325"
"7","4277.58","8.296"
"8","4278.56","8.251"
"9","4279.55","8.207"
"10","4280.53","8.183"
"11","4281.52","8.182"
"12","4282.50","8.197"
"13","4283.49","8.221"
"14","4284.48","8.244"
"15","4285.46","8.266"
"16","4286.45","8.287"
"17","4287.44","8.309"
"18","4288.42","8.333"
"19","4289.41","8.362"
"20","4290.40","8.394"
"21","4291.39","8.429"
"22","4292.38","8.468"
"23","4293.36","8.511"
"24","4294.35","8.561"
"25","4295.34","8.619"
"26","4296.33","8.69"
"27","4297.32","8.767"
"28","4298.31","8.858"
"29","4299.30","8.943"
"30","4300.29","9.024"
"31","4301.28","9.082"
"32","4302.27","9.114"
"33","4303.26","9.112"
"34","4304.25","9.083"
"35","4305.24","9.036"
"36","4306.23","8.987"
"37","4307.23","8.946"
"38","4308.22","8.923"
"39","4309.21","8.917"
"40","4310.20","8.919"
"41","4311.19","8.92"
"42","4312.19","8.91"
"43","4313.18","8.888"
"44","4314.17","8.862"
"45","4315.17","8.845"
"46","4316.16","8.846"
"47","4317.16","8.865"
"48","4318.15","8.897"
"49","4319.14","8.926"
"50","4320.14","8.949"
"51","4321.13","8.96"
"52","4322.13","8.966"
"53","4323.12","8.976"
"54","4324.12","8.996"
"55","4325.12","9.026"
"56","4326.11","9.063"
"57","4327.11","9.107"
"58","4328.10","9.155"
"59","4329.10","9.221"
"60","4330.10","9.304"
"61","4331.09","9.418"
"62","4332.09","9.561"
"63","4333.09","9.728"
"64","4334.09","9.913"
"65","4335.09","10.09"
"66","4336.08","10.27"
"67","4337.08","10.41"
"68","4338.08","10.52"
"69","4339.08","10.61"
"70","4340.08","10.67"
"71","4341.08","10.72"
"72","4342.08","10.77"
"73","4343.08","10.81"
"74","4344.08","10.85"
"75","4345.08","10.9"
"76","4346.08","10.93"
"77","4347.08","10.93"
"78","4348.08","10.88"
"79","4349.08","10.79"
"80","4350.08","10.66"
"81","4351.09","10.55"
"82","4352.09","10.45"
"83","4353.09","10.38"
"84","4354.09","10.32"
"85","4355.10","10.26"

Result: 4327.11 angstroms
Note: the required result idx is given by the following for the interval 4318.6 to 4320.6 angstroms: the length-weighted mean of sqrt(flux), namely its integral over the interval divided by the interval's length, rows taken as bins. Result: 2.988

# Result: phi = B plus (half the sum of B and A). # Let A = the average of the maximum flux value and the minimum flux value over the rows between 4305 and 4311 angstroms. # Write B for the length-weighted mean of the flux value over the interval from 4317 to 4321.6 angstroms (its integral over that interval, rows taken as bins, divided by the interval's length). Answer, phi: 17.9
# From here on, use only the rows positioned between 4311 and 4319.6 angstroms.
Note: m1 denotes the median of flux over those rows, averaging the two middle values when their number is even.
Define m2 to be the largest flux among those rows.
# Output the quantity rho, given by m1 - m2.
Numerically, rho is 0.0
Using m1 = 8.89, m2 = 8.926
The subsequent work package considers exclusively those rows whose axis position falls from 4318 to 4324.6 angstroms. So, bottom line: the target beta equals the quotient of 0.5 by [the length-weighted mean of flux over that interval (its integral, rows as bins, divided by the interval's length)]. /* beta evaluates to 0.056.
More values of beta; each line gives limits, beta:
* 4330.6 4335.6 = 0.051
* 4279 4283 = 0.061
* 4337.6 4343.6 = 0.047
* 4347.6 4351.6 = 0.047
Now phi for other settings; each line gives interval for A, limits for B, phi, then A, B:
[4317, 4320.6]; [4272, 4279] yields 16.8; 8.9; 8.2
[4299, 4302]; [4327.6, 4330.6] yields 18.4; 9.0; 9.2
